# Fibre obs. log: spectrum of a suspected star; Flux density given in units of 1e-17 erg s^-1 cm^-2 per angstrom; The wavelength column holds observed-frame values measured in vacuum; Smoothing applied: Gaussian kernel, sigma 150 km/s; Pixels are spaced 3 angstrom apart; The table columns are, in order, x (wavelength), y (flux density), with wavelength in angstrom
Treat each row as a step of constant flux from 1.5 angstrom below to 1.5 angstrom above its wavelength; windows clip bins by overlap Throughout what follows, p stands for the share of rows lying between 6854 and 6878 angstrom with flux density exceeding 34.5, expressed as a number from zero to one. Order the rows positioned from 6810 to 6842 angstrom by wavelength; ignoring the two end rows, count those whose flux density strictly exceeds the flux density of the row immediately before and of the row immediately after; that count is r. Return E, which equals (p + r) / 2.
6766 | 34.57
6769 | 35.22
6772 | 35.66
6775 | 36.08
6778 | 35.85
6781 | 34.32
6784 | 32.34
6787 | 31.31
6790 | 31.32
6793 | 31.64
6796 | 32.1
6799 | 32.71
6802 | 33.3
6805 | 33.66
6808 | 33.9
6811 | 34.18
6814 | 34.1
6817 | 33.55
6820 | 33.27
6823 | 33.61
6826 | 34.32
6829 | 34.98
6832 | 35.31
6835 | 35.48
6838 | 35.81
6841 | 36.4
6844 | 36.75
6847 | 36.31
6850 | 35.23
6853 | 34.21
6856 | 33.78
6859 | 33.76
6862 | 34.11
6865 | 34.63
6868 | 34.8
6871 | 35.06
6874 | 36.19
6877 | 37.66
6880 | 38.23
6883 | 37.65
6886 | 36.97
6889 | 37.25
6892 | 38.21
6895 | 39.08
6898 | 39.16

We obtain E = 0.31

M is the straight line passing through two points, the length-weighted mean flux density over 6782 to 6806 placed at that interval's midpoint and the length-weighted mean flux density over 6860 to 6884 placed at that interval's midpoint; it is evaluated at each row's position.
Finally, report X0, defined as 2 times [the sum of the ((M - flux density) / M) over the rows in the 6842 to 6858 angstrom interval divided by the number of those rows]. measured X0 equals -0.02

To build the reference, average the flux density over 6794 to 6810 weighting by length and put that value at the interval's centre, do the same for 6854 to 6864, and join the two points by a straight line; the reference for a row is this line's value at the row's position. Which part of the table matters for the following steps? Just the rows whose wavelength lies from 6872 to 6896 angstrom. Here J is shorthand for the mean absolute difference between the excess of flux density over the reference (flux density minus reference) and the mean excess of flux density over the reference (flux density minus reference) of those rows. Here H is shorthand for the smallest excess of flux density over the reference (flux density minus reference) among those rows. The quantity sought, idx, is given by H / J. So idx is 3.27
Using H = 2.0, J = 0.62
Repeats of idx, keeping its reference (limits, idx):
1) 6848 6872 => -0.40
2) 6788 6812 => -1.98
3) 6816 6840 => -0.14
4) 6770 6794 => -0.81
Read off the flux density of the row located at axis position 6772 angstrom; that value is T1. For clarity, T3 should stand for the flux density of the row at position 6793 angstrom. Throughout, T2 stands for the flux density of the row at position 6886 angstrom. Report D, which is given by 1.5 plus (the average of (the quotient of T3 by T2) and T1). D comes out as 19.8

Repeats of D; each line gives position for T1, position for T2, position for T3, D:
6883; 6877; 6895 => 20.8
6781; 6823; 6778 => 19.2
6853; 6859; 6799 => 19.1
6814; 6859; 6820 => 19.0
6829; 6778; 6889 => 19.5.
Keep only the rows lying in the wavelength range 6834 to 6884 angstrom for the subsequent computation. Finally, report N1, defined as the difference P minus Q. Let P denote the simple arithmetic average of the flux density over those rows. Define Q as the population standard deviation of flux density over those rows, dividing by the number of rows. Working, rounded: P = 35.7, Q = 1.4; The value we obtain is 34.3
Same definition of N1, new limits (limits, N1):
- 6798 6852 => 33.4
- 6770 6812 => 31.9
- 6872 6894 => 36.8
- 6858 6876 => 34.0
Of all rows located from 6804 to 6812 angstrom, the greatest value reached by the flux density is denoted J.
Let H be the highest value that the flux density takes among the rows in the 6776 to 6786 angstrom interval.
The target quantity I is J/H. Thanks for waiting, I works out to 0.95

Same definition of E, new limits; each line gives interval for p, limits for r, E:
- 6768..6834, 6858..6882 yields 0.14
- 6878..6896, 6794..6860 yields 1.50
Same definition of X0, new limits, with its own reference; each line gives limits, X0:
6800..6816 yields -0.05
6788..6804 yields 0.01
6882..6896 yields -0.06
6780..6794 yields -0.01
